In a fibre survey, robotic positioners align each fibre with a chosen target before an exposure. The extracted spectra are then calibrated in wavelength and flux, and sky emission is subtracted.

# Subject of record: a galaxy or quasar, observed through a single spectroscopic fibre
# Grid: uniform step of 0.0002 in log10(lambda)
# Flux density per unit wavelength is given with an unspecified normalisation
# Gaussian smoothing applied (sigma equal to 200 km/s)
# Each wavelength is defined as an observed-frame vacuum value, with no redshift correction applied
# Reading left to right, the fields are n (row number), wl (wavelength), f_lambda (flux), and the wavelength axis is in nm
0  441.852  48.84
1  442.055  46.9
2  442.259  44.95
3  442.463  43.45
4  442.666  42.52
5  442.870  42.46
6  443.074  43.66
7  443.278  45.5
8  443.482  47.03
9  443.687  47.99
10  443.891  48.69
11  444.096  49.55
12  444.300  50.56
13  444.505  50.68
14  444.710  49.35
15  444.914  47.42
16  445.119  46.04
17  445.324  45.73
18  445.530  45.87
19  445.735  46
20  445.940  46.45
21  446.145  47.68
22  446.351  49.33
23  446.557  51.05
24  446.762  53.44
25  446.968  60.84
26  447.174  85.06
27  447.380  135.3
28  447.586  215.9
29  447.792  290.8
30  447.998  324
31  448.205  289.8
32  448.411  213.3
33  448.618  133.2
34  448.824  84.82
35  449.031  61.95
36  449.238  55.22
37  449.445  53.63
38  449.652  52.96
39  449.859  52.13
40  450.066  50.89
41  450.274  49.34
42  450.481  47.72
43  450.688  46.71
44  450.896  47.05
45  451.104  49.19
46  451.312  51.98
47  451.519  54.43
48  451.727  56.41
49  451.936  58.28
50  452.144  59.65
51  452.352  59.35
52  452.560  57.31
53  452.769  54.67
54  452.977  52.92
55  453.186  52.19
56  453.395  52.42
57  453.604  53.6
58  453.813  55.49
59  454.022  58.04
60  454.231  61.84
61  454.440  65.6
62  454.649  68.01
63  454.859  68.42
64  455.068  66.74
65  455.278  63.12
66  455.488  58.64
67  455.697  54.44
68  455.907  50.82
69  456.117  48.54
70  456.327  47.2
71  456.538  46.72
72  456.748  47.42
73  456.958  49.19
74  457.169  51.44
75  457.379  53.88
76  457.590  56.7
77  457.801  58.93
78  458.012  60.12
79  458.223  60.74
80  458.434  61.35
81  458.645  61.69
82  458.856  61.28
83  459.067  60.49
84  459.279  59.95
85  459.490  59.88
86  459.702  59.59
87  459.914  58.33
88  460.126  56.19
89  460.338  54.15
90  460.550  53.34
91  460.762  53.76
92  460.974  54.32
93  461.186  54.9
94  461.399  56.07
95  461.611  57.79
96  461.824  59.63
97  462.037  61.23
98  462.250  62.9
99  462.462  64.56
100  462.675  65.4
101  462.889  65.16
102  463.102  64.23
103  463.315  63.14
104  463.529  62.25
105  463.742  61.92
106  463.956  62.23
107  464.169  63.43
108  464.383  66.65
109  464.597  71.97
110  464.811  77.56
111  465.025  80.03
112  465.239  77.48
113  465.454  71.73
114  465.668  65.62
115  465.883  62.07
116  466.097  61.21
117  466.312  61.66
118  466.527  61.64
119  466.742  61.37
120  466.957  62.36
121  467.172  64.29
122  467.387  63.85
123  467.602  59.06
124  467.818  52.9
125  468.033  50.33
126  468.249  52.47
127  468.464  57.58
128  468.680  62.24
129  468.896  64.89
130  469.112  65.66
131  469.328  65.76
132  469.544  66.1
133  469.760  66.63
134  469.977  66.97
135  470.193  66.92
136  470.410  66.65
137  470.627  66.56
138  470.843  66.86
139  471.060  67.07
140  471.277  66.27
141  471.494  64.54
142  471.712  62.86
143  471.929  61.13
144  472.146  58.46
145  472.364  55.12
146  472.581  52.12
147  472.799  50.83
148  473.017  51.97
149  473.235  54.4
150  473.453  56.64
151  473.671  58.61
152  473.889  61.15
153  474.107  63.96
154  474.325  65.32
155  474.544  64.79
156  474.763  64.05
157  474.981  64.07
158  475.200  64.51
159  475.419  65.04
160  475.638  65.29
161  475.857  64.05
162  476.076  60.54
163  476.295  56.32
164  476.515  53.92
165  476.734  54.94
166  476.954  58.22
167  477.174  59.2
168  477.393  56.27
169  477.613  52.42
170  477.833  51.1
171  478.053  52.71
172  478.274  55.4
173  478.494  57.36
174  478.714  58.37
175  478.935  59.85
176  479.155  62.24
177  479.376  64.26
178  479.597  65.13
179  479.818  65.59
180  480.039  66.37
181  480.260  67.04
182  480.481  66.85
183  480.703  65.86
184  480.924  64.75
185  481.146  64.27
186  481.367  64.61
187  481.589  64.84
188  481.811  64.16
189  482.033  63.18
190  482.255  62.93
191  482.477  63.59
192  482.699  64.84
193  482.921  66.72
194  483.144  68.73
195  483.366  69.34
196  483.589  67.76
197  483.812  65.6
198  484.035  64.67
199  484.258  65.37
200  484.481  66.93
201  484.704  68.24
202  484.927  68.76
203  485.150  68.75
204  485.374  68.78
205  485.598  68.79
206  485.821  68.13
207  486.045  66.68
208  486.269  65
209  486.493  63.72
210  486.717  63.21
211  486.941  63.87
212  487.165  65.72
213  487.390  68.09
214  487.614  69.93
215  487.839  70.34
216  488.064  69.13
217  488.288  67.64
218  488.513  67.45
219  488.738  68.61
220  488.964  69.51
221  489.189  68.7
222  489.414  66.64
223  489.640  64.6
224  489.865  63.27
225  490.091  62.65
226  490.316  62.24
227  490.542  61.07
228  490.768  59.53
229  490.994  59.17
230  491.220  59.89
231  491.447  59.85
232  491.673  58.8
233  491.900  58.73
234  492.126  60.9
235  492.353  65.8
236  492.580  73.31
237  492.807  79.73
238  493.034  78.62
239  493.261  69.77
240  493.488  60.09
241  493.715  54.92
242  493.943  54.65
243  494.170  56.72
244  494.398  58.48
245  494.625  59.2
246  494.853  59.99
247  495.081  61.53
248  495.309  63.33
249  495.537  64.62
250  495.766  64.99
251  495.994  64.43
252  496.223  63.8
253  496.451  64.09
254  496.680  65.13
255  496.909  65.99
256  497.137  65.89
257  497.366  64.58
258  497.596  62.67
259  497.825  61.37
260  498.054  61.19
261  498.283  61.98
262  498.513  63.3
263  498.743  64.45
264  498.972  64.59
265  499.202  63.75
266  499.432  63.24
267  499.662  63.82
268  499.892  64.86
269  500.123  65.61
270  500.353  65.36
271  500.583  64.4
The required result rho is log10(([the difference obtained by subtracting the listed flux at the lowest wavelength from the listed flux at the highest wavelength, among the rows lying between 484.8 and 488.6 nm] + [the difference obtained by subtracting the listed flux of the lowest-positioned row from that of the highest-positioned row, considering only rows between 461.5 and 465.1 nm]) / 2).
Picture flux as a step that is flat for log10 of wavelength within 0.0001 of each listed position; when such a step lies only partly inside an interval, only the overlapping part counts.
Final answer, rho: 1.02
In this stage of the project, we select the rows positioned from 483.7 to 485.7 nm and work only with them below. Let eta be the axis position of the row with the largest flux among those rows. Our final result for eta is 485.598 nm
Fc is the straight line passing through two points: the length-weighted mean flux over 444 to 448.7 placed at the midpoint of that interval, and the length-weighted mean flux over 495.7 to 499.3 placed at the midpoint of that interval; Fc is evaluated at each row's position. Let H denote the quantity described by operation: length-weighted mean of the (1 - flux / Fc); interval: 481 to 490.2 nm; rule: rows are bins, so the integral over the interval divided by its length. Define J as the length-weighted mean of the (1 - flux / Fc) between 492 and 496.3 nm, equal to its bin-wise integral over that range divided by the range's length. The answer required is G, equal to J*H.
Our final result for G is 0.004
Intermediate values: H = 0.10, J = 0.04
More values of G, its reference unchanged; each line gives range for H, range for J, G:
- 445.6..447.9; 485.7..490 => 0.004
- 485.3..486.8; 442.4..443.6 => 0.056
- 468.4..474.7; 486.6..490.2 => 0.017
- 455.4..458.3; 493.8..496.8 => 0.028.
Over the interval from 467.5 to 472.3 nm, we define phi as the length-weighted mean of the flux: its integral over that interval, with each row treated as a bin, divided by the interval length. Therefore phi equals 63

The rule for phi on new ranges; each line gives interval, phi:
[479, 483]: 65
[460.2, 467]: 63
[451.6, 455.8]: 59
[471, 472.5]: 62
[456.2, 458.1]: 52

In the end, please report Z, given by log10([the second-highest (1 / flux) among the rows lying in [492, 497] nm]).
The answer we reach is -1.74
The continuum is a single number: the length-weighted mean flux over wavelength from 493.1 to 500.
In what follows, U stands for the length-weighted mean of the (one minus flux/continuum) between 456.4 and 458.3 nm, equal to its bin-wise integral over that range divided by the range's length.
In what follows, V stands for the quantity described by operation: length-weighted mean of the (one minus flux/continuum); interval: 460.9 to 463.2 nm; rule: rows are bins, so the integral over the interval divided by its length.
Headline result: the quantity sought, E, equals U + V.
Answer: 0.2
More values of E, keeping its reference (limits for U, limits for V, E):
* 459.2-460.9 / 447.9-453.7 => -0.2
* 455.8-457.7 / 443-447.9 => 0.1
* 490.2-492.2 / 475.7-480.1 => 0.1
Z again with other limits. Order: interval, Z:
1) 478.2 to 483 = -1.76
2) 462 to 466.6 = -1.79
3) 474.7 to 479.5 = -1.72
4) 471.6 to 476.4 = -1.72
